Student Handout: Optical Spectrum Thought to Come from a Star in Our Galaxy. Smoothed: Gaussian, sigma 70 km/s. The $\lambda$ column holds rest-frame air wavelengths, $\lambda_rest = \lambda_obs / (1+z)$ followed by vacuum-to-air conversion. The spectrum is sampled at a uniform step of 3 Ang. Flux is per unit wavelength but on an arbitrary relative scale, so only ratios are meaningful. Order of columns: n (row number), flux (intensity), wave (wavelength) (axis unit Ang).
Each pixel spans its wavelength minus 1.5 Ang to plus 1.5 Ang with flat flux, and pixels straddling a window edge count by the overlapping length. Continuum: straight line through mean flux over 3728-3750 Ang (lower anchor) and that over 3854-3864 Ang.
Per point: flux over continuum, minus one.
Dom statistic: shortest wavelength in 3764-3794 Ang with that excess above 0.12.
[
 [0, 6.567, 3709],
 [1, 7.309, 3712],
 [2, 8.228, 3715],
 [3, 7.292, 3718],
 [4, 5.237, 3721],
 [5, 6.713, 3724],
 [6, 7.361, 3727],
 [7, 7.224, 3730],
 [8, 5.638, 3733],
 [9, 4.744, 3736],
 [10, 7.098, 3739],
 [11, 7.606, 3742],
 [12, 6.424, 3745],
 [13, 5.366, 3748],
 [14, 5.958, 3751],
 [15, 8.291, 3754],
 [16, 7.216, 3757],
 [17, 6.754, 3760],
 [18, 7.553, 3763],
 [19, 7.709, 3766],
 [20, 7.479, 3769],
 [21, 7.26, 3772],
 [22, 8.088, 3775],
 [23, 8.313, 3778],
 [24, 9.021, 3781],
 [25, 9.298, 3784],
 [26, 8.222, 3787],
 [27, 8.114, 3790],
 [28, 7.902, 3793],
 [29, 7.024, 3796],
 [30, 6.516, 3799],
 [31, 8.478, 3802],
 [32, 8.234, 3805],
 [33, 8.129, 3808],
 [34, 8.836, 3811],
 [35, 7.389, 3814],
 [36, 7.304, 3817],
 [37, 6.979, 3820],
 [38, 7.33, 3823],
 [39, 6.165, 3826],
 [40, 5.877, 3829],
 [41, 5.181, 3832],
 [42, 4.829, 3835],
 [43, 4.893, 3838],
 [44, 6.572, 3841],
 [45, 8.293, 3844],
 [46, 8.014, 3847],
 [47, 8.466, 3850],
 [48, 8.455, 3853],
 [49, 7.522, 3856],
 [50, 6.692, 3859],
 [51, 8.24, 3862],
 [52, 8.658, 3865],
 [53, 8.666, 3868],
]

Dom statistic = 3766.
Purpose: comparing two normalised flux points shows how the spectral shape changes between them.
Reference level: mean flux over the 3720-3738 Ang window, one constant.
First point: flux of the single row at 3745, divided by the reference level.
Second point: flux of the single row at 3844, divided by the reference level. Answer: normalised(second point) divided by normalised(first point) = 1.29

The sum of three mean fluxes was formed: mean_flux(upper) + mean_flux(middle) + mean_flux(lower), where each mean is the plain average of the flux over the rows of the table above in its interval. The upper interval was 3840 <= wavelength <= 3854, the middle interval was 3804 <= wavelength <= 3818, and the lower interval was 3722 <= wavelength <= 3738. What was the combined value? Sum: 22.3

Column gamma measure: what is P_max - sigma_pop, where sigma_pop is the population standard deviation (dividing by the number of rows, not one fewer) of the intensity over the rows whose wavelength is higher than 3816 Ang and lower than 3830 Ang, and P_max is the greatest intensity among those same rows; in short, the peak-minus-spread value 6.7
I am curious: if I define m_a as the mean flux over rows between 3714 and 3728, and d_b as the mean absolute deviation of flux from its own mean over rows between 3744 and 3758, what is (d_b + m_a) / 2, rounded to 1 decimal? 3.9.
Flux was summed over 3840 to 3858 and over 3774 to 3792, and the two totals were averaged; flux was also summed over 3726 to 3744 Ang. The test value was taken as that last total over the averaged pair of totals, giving 0.81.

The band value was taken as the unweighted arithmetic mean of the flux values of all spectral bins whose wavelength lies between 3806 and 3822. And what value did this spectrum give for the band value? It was 7.7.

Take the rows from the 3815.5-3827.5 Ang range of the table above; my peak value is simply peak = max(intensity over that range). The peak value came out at 7.33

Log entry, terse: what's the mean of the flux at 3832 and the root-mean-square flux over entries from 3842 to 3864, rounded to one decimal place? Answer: 6.6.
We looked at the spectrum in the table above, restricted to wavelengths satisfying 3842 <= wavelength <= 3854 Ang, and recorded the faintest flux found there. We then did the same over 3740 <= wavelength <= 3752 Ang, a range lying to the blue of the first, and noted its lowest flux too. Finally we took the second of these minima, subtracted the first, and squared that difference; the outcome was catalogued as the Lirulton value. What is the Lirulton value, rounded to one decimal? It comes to 7.0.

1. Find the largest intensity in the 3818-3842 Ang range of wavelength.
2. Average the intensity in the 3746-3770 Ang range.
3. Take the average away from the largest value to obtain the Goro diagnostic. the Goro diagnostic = 0.3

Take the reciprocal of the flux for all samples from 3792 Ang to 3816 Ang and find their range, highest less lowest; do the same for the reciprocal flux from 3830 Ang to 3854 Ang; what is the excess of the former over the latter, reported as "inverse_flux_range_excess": -0.049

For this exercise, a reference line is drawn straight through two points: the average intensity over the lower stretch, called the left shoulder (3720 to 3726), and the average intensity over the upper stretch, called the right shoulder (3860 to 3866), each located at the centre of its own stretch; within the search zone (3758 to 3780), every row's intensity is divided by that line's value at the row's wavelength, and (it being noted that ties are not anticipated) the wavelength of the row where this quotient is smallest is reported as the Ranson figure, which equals 3760 Ang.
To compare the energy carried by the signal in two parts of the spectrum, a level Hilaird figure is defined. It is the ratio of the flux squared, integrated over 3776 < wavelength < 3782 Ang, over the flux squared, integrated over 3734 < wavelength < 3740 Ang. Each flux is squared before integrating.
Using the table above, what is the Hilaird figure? 2.1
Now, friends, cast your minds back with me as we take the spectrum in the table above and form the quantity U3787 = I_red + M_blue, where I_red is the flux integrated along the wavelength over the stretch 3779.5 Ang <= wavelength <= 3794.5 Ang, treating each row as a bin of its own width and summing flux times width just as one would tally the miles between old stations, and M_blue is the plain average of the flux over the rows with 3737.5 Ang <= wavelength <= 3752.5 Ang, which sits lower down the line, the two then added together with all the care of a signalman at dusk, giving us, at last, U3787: 134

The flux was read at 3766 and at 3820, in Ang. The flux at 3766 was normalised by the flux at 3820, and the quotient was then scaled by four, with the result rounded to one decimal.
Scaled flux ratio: 4.4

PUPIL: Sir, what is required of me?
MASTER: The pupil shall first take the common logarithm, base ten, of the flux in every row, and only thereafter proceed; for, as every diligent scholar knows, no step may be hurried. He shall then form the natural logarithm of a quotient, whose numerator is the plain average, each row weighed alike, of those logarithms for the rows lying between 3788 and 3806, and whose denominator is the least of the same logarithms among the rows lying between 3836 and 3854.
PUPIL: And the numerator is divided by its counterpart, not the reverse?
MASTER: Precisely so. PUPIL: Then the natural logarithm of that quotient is 0.25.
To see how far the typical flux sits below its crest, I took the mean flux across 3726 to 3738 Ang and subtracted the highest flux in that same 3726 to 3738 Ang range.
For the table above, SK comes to -1.1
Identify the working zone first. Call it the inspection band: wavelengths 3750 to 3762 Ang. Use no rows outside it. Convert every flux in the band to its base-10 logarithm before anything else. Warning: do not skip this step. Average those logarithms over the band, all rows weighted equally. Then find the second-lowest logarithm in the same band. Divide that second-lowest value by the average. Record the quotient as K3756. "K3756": 0.98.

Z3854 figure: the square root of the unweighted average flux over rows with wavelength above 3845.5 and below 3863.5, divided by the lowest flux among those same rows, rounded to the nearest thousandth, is 0.420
